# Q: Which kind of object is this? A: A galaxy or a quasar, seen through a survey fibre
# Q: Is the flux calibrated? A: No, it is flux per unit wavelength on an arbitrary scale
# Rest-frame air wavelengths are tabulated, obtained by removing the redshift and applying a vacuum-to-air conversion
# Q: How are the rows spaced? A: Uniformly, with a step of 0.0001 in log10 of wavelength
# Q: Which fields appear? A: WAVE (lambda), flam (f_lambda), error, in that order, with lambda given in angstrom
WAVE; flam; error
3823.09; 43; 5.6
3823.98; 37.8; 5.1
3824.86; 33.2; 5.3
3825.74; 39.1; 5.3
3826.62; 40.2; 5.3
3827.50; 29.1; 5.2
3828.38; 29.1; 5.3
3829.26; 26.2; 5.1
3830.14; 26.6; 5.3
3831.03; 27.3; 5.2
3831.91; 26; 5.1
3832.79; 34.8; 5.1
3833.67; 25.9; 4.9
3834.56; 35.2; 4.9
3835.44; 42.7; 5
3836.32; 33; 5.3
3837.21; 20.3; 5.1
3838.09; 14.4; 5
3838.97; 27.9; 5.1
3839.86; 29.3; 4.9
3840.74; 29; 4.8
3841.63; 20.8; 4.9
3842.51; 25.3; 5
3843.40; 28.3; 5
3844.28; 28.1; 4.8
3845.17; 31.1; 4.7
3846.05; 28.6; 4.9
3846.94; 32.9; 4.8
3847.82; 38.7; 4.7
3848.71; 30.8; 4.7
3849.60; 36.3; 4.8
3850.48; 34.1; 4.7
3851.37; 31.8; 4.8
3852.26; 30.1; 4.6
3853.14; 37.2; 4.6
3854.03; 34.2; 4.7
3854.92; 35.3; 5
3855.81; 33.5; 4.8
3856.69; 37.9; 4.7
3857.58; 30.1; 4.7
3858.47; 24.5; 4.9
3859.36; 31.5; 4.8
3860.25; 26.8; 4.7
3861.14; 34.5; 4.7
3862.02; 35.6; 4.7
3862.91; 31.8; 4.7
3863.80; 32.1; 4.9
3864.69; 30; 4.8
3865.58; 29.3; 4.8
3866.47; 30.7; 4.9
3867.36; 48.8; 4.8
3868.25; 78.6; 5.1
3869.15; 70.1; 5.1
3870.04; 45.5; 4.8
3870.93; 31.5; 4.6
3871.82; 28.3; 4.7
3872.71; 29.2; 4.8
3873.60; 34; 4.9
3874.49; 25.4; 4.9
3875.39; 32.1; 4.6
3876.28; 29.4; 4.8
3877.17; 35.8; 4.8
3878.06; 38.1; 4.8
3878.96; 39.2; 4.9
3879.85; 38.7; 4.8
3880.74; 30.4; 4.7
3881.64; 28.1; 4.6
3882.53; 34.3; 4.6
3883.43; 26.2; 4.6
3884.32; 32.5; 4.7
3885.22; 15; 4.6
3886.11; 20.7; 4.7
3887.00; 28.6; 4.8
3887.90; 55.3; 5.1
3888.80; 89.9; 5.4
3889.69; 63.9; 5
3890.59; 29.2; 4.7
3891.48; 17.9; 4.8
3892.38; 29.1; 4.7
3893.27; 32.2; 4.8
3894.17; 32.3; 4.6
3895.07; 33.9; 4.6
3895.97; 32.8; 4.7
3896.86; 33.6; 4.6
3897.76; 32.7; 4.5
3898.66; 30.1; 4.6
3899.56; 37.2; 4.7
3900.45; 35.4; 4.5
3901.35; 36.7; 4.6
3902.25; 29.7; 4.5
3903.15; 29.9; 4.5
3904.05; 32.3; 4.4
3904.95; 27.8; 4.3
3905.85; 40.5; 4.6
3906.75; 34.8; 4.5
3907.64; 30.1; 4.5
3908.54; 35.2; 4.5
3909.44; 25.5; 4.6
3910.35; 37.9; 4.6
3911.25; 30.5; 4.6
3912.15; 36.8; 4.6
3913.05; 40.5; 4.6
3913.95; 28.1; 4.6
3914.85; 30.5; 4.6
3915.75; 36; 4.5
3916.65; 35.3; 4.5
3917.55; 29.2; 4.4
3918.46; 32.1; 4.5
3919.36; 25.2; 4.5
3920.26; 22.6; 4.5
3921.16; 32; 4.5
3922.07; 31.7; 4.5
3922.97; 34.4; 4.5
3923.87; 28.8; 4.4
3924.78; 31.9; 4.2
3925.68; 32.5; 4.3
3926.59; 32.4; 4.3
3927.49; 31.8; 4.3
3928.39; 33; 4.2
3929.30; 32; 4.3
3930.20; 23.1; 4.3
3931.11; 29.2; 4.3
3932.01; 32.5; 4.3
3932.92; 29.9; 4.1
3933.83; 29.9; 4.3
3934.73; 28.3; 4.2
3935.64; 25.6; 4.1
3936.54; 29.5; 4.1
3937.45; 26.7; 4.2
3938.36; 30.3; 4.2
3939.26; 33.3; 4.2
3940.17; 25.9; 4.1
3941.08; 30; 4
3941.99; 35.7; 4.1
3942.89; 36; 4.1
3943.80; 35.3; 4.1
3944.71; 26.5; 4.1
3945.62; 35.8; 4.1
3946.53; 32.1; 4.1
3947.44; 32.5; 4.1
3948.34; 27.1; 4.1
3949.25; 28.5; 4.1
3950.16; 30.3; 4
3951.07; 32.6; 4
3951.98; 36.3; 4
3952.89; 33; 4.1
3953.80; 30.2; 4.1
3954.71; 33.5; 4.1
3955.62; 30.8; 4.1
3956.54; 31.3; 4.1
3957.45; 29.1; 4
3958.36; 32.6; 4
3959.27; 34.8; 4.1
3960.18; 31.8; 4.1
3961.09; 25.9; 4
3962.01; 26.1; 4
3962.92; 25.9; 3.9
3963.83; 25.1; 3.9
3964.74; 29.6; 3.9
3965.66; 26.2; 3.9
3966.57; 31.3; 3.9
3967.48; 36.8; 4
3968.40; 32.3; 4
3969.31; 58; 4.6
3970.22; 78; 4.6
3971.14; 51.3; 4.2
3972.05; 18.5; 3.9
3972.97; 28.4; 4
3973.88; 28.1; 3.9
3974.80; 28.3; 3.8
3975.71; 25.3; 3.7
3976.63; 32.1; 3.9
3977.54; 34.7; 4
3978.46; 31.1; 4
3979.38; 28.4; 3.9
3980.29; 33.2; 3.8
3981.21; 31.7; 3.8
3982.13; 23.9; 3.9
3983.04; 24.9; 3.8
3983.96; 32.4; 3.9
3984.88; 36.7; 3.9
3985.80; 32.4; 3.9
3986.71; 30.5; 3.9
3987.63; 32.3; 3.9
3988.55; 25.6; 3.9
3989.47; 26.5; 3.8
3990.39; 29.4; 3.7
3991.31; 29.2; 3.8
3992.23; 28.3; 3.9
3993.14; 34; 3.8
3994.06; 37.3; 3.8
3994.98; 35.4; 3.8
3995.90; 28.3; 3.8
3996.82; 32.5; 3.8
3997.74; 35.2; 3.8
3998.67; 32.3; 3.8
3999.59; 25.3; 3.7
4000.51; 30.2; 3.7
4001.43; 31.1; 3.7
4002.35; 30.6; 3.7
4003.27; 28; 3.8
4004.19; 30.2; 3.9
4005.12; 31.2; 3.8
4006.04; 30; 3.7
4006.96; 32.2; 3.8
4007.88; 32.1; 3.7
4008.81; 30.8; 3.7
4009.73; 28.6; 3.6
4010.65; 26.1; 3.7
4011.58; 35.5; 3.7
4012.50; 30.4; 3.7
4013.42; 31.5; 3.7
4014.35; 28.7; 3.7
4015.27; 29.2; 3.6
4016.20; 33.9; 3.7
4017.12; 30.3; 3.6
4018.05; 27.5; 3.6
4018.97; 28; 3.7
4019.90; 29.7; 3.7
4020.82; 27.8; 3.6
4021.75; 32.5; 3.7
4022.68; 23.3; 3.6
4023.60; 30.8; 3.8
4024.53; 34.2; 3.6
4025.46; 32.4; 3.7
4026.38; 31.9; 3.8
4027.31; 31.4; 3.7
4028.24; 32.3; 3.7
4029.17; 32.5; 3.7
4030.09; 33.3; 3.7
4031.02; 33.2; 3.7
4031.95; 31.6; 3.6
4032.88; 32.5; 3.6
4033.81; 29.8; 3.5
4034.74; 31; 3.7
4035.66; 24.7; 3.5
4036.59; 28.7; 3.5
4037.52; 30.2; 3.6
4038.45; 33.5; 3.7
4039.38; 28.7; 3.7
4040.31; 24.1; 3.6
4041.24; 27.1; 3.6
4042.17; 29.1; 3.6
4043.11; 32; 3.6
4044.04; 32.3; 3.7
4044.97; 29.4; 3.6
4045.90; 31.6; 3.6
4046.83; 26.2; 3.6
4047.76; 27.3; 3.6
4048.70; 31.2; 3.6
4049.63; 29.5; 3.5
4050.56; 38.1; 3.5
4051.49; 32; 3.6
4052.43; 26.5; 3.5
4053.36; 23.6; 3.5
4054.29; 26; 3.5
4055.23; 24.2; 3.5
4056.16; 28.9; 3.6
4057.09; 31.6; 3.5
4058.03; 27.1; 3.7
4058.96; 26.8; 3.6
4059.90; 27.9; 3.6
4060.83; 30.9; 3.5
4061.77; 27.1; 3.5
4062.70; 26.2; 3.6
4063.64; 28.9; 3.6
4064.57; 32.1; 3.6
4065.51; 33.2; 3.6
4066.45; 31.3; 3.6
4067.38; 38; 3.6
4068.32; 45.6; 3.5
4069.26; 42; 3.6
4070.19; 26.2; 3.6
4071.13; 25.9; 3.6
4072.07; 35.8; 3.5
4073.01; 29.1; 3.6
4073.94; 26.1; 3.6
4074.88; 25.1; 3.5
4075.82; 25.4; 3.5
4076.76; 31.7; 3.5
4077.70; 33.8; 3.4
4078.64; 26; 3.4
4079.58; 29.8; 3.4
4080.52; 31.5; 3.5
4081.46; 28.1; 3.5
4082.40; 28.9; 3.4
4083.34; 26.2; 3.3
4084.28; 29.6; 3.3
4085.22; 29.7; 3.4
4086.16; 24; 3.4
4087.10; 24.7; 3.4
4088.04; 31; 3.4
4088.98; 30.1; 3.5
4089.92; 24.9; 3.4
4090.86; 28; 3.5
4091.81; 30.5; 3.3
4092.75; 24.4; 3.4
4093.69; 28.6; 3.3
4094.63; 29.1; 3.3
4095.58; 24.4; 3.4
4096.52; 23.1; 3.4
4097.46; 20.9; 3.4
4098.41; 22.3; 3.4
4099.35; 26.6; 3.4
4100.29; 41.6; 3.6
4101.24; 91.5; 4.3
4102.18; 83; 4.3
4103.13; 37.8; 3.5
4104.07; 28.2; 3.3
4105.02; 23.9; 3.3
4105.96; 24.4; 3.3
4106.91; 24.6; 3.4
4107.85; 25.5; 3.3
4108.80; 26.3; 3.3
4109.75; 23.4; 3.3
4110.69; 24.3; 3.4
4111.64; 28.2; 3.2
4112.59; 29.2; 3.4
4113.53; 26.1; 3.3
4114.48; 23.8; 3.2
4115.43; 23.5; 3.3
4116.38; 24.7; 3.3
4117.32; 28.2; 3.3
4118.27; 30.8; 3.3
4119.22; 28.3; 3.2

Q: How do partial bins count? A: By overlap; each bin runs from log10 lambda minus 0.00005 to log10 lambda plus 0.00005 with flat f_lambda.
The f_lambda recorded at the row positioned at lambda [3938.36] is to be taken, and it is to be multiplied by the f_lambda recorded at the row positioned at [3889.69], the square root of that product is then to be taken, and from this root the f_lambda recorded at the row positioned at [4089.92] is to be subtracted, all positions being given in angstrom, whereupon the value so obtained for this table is 19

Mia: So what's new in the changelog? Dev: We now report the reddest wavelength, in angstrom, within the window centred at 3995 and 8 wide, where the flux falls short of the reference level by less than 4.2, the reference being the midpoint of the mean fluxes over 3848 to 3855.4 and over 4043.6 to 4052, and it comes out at 3998.67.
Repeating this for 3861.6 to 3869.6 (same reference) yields 3869.15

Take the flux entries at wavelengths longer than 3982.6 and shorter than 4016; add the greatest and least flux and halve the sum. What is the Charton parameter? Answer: 31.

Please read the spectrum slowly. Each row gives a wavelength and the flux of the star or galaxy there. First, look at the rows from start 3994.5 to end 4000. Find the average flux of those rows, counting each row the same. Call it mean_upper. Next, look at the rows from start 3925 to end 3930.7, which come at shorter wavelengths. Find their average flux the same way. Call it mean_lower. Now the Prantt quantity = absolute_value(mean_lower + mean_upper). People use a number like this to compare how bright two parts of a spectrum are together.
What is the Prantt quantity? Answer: 62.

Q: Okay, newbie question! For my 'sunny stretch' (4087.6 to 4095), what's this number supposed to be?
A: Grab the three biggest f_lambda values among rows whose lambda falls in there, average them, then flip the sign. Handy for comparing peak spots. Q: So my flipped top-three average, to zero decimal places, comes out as -31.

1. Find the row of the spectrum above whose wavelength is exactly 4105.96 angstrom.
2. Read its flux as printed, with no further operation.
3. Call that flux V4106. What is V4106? 24.4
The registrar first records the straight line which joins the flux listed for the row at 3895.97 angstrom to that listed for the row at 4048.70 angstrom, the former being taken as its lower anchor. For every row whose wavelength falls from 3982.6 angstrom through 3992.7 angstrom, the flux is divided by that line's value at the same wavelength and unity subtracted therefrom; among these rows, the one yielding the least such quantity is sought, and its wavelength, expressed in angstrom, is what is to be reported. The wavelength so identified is 3983.04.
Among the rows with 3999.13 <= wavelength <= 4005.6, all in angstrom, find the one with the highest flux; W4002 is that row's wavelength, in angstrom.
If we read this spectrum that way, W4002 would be 4005.12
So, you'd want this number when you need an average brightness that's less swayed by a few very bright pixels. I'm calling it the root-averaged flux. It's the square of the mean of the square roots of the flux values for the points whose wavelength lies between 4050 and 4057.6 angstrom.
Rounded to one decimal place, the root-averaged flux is 28.7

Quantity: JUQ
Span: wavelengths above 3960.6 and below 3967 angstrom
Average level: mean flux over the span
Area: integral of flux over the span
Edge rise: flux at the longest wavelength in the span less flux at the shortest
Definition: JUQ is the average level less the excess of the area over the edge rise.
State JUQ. -141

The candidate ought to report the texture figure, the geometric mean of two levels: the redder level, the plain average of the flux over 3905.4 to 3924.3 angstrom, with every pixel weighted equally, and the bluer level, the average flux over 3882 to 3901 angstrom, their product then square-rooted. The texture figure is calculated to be 33.8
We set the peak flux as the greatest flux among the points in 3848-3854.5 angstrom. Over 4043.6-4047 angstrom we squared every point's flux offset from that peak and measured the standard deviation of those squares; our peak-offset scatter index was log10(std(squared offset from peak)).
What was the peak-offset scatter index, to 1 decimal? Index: 1.6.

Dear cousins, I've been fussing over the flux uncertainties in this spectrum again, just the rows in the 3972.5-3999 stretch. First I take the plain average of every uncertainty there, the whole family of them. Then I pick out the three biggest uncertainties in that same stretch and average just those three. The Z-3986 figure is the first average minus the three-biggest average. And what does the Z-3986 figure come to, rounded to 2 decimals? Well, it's -0.15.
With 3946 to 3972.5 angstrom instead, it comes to -0.40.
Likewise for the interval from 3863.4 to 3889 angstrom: -0.39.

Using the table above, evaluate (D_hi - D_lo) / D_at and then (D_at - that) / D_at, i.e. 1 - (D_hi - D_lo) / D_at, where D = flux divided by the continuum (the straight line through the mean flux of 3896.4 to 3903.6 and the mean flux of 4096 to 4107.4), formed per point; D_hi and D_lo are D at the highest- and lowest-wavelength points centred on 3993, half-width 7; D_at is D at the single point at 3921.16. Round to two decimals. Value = 1.16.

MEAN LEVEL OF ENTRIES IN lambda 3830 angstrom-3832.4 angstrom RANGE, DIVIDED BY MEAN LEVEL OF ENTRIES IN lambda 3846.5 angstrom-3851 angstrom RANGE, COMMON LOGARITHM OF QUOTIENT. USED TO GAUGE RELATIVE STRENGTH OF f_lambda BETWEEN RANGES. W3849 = -0.11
